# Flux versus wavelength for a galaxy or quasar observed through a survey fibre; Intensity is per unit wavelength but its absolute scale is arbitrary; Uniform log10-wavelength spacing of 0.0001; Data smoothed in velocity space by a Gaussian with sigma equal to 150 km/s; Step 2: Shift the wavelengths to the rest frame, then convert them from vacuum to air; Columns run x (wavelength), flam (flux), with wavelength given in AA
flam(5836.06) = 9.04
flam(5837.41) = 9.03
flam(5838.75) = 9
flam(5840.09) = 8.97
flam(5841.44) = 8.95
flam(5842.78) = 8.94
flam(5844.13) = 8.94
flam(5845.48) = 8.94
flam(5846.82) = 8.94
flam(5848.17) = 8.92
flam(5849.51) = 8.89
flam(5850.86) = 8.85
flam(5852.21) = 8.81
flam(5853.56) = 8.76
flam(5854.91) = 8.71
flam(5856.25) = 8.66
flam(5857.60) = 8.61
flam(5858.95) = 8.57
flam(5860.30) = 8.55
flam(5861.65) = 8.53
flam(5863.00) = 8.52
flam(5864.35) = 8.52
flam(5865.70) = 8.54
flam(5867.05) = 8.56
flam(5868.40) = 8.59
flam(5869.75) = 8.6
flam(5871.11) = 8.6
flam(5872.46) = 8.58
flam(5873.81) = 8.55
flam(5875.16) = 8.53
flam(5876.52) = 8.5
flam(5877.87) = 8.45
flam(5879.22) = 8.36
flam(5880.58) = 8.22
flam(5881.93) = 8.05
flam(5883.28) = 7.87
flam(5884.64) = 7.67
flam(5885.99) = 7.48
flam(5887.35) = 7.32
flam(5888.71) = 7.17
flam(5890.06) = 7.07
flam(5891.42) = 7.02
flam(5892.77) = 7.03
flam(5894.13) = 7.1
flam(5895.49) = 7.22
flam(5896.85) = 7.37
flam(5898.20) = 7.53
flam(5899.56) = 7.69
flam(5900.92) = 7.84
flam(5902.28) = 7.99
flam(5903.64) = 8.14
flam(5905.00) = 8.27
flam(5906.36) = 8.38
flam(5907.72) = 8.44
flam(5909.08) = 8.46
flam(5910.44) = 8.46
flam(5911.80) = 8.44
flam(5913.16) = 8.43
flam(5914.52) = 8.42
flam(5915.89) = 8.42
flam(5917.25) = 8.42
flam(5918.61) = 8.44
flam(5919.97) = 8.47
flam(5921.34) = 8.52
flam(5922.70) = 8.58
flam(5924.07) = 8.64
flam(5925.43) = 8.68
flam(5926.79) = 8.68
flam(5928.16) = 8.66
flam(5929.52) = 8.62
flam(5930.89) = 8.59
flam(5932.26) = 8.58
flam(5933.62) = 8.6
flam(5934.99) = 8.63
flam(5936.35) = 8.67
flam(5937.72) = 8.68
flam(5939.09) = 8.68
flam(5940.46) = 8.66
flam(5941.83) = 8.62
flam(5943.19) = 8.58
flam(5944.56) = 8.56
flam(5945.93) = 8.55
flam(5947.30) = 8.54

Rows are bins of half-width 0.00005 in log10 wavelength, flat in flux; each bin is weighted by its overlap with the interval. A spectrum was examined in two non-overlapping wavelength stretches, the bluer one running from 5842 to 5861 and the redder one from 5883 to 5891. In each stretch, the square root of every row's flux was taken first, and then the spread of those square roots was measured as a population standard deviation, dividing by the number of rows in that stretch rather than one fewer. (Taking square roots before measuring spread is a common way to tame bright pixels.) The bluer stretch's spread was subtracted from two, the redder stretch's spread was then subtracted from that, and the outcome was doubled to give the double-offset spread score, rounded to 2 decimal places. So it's 3.85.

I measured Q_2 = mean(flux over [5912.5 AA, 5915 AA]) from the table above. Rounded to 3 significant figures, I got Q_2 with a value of 8.43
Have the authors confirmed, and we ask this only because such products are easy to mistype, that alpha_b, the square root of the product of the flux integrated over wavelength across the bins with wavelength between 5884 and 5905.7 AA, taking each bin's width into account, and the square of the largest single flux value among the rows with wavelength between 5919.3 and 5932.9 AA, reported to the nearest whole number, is 111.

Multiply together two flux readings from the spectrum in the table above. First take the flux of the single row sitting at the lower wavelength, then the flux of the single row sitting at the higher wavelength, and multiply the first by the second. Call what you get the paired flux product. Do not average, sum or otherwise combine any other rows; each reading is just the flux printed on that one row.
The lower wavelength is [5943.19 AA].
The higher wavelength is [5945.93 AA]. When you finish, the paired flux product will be 73.4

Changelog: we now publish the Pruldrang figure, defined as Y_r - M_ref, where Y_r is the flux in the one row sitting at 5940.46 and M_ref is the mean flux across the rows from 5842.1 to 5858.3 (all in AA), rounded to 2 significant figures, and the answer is -0.17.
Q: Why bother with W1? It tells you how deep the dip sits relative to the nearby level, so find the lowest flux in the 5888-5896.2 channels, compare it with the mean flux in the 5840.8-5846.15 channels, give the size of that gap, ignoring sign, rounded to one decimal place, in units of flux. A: 1.9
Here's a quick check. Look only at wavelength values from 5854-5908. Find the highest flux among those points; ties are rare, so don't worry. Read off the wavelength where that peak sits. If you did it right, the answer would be 5854.91 AA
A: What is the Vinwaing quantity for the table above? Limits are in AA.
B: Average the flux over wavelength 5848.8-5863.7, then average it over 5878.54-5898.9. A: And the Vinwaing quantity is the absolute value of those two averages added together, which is 16.2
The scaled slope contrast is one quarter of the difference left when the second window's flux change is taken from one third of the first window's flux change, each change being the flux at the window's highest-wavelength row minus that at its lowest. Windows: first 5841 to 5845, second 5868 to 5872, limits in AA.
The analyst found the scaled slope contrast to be -0.003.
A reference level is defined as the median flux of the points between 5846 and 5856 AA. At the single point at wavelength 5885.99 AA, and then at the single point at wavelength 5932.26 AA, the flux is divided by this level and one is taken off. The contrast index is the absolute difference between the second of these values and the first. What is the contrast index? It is 0.12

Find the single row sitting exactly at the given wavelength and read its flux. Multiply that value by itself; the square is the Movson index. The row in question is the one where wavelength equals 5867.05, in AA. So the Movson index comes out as 73.3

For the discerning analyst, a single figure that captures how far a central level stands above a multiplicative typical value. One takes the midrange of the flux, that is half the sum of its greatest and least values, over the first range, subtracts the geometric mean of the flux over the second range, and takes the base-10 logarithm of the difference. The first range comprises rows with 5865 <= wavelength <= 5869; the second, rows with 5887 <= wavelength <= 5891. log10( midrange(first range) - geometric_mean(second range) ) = 0.1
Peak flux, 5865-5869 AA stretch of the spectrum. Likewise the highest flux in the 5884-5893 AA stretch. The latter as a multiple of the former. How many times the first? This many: 0.89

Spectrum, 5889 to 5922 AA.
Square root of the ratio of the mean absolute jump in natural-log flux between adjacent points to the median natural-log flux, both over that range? 0.066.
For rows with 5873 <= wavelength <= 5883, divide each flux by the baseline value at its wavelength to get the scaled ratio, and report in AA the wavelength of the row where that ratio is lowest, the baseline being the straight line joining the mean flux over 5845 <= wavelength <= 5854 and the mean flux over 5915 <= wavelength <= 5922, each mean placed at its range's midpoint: 5881.93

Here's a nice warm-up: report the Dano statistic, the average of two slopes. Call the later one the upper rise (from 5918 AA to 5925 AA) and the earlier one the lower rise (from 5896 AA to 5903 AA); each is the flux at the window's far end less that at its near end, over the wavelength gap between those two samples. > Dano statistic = 0.075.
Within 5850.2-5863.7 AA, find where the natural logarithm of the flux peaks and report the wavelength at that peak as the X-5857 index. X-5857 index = 5850.86 AA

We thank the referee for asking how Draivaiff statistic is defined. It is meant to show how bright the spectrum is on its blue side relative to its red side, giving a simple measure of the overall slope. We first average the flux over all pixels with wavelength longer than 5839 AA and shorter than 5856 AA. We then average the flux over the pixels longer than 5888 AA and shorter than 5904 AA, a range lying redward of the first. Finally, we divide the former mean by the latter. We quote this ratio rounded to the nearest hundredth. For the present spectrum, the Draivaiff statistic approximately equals 1.20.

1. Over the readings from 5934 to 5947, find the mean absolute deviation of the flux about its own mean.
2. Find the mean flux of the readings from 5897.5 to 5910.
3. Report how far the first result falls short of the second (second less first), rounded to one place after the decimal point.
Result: 8.0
